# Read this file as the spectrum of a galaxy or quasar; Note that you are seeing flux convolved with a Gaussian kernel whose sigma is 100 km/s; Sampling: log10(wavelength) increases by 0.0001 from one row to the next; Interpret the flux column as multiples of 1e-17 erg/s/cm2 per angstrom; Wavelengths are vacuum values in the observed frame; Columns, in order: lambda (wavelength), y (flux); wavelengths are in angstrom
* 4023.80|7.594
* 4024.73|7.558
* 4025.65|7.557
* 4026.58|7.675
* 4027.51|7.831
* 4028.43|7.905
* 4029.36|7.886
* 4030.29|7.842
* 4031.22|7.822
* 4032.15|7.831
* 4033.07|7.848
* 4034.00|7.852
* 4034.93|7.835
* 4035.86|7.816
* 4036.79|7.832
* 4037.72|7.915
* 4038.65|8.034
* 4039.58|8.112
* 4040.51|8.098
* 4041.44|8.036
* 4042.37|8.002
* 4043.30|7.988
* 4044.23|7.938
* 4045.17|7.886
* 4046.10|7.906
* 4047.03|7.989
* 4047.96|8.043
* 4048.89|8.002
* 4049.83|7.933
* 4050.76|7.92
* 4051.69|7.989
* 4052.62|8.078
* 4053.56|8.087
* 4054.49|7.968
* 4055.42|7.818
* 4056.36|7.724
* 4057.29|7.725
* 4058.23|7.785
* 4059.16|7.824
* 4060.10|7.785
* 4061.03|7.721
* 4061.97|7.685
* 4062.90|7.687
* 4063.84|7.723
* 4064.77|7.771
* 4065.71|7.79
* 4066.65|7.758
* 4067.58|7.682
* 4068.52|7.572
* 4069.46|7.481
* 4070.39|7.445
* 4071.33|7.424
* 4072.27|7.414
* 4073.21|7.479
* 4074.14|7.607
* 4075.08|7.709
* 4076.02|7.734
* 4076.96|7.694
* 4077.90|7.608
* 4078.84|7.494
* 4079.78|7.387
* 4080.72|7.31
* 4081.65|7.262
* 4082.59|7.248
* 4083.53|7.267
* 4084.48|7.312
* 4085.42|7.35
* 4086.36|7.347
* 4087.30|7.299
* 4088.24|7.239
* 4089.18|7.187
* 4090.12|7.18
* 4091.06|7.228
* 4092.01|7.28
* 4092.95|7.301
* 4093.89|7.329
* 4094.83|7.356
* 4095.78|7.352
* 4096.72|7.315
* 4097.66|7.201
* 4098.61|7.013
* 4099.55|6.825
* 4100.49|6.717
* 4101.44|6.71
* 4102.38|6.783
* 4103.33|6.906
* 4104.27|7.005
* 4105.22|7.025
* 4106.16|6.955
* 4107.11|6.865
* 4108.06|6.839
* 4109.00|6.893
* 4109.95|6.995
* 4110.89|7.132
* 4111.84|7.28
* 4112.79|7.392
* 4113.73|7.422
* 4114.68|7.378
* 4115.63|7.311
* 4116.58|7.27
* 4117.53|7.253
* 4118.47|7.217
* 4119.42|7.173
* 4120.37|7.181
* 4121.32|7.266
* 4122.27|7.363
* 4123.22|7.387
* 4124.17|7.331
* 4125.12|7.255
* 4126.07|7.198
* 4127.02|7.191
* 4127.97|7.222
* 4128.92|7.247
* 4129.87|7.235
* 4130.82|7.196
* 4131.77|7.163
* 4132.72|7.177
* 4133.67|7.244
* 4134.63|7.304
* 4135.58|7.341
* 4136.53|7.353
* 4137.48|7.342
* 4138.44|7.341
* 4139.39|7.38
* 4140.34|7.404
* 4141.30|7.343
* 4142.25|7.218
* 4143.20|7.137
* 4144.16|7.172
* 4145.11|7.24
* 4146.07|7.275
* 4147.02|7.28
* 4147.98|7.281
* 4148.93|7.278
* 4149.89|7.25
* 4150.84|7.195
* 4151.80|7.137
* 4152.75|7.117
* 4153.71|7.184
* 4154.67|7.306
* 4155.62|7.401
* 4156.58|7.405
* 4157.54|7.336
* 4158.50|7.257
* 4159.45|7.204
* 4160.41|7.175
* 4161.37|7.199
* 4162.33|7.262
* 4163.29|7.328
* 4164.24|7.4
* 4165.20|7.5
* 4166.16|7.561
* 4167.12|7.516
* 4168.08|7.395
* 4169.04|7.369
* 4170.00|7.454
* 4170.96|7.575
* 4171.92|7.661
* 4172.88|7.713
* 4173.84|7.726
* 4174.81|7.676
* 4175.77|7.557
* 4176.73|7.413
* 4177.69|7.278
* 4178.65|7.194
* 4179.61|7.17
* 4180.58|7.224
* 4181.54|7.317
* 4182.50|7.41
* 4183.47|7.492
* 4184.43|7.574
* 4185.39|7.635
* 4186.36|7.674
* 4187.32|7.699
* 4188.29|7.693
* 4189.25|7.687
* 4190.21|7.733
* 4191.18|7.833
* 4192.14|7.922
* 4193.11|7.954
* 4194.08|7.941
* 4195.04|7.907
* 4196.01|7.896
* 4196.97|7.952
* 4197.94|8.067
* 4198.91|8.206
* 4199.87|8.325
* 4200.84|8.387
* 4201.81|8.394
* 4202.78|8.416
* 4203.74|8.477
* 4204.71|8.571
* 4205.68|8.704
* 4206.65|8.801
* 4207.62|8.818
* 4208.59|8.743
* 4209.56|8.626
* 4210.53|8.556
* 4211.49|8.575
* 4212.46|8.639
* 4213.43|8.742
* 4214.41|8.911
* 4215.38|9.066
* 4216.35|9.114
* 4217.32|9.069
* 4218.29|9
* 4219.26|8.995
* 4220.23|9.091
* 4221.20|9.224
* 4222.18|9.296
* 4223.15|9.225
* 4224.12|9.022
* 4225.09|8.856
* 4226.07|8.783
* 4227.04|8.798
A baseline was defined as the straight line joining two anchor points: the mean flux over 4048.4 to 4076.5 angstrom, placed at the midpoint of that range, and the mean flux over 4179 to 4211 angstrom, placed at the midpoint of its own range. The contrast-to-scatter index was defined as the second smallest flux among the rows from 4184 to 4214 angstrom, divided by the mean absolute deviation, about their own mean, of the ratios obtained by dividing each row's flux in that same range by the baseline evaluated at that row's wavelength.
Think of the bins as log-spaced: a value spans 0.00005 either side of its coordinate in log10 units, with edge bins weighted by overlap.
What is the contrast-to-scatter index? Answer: 171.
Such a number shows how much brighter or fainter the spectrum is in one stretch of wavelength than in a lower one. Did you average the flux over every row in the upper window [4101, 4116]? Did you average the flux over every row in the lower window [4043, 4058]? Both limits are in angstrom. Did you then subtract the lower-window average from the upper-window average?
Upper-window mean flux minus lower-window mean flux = -0.88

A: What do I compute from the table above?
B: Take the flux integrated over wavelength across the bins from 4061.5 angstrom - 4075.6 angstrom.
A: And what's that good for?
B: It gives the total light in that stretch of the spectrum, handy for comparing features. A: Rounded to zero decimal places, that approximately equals 107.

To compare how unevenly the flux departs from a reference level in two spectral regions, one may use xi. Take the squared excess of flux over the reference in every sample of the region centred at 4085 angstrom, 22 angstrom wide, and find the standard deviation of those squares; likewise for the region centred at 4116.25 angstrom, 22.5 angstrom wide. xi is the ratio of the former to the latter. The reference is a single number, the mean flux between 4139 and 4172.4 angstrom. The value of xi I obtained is 0.74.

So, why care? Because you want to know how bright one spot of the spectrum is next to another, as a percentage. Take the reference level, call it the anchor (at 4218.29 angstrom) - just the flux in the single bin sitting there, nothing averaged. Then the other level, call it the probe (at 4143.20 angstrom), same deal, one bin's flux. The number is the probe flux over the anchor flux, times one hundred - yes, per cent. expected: 79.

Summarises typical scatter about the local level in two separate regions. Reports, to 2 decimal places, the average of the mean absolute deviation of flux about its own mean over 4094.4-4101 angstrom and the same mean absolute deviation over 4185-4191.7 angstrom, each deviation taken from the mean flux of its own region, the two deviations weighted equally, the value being 0.13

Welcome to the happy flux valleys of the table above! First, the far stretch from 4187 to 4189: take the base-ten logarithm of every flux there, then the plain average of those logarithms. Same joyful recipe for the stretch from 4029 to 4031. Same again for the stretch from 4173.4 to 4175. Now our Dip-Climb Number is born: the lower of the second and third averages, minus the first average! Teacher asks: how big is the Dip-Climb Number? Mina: 0.00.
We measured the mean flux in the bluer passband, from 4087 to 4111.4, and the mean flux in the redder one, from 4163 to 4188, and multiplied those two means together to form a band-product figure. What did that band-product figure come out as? 52.9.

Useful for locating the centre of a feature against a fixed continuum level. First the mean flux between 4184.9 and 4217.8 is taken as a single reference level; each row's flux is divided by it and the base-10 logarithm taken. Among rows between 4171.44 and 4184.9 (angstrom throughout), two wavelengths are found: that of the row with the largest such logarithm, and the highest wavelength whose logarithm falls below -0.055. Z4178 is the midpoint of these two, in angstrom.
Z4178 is 4177.7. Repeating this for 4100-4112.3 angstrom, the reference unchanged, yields 4111.8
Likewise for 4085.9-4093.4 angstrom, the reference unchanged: 4089.7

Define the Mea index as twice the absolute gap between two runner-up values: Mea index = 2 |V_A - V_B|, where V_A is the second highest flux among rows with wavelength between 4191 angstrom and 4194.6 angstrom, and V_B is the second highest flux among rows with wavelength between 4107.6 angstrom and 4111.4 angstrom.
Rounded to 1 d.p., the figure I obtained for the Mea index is 1.9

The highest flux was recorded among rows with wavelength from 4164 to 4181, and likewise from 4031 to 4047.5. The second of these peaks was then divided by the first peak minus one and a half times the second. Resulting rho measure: -1.8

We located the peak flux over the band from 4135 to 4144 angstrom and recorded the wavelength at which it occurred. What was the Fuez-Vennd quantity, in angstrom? 4140.34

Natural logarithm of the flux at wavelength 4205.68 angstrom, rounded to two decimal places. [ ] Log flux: 2.16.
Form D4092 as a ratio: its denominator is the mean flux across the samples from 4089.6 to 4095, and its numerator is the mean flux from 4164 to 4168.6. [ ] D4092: 1.03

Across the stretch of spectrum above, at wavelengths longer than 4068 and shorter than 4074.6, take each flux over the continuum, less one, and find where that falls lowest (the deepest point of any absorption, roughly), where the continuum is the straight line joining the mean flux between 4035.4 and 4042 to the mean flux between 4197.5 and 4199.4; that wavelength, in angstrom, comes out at 4072.27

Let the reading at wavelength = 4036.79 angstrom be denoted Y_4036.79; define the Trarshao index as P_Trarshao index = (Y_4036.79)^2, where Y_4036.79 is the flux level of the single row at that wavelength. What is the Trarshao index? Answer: 61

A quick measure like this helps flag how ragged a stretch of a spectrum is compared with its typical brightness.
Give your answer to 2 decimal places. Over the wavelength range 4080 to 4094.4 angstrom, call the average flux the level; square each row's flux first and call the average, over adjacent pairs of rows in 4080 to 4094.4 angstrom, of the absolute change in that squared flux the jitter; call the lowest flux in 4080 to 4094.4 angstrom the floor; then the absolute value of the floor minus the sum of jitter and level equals 0.60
